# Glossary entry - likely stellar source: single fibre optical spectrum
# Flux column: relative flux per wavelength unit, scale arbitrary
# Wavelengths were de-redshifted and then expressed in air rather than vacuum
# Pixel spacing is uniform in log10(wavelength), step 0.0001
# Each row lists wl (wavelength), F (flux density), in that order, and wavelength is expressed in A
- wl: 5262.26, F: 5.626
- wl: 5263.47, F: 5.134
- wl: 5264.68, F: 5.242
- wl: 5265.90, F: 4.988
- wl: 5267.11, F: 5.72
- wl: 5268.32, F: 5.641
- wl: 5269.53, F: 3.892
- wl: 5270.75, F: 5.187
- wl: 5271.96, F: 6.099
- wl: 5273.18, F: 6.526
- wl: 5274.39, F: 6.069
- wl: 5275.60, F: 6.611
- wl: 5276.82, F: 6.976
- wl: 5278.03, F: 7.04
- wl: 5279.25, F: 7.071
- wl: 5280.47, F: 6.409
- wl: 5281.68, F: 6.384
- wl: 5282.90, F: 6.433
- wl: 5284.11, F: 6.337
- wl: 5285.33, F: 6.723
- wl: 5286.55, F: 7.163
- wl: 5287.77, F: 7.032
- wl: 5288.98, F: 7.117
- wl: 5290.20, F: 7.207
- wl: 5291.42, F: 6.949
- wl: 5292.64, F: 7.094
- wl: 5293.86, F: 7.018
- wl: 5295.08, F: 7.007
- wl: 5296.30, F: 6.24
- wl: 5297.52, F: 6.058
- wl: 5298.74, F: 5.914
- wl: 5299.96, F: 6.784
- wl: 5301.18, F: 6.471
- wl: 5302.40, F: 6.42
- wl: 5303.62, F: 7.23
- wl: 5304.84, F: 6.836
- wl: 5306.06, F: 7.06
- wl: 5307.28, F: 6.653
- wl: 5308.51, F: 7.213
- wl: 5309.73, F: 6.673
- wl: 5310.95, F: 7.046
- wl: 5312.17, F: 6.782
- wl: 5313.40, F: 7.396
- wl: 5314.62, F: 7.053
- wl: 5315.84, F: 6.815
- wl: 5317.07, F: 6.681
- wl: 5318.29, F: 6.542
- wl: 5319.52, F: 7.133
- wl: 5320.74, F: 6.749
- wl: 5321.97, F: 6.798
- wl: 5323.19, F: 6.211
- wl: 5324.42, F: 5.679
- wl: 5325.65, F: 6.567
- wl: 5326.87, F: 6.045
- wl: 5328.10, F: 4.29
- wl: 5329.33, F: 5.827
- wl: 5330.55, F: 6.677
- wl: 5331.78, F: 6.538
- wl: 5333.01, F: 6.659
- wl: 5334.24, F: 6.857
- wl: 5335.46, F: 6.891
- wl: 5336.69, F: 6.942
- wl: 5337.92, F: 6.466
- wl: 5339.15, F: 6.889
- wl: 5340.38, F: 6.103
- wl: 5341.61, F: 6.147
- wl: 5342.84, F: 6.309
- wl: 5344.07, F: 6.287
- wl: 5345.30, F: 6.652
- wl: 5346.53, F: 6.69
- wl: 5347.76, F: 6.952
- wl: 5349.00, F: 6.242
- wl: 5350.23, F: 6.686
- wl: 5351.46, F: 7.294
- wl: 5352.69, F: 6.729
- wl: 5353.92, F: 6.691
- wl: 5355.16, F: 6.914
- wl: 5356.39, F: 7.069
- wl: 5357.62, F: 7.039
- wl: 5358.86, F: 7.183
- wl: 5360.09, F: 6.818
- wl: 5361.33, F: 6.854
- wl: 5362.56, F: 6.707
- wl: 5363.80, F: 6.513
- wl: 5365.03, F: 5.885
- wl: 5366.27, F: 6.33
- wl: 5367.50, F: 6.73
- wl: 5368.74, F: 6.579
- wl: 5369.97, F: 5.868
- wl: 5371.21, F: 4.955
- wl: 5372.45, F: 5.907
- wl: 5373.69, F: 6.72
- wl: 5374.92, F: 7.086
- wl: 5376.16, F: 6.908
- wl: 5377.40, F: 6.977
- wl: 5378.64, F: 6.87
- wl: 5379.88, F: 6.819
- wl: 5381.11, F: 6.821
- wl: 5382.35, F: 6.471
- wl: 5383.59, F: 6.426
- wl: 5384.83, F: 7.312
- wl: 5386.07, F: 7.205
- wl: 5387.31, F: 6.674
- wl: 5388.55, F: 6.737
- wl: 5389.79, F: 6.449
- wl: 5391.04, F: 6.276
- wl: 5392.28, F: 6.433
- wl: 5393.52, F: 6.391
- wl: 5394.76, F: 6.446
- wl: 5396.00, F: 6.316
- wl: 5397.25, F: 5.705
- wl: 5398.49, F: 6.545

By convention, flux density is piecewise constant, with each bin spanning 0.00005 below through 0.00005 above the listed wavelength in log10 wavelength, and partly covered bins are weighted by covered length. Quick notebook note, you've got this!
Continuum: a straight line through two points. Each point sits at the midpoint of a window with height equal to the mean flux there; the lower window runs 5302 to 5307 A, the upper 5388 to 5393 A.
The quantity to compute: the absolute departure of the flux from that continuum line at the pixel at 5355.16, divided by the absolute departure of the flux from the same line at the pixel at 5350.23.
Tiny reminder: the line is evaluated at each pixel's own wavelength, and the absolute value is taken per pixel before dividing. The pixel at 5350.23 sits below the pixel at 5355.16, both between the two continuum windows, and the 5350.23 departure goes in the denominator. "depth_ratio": 14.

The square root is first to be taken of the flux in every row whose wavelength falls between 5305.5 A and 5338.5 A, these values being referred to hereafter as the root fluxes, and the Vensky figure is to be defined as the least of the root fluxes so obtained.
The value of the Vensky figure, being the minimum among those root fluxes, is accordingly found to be 2.1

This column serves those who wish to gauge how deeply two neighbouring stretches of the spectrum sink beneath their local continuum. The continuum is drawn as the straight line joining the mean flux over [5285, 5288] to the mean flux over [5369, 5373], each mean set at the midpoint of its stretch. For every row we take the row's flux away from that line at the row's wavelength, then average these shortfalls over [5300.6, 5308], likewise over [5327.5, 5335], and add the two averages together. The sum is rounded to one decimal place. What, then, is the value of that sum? 0.0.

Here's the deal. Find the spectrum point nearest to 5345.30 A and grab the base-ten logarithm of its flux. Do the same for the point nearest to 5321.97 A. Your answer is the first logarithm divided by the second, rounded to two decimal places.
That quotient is 0.99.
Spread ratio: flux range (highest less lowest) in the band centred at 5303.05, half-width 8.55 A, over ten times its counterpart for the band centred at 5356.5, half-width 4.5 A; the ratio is 0.27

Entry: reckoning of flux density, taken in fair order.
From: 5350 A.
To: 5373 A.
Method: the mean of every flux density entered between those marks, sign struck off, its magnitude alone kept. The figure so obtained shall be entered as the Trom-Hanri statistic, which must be 6.57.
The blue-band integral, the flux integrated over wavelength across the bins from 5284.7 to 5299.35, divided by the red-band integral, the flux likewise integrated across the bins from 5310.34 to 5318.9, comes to 1.7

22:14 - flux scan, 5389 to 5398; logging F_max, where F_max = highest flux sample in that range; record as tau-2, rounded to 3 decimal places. 6.449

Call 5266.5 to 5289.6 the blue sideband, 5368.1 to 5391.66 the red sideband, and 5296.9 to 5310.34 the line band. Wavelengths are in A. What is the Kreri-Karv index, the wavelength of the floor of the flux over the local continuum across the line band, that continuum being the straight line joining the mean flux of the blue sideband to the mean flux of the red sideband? 5298.74 A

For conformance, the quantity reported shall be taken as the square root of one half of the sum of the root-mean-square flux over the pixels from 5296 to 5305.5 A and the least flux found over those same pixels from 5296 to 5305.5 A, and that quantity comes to 2.49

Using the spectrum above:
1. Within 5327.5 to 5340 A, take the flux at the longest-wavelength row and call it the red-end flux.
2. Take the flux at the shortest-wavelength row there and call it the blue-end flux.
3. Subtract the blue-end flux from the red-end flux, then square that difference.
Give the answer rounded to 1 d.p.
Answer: 6.8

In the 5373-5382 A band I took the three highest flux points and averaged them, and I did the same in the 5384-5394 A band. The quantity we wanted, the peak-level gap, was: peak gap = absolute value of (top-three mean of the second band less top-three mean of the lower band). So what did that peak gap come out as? 0.1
